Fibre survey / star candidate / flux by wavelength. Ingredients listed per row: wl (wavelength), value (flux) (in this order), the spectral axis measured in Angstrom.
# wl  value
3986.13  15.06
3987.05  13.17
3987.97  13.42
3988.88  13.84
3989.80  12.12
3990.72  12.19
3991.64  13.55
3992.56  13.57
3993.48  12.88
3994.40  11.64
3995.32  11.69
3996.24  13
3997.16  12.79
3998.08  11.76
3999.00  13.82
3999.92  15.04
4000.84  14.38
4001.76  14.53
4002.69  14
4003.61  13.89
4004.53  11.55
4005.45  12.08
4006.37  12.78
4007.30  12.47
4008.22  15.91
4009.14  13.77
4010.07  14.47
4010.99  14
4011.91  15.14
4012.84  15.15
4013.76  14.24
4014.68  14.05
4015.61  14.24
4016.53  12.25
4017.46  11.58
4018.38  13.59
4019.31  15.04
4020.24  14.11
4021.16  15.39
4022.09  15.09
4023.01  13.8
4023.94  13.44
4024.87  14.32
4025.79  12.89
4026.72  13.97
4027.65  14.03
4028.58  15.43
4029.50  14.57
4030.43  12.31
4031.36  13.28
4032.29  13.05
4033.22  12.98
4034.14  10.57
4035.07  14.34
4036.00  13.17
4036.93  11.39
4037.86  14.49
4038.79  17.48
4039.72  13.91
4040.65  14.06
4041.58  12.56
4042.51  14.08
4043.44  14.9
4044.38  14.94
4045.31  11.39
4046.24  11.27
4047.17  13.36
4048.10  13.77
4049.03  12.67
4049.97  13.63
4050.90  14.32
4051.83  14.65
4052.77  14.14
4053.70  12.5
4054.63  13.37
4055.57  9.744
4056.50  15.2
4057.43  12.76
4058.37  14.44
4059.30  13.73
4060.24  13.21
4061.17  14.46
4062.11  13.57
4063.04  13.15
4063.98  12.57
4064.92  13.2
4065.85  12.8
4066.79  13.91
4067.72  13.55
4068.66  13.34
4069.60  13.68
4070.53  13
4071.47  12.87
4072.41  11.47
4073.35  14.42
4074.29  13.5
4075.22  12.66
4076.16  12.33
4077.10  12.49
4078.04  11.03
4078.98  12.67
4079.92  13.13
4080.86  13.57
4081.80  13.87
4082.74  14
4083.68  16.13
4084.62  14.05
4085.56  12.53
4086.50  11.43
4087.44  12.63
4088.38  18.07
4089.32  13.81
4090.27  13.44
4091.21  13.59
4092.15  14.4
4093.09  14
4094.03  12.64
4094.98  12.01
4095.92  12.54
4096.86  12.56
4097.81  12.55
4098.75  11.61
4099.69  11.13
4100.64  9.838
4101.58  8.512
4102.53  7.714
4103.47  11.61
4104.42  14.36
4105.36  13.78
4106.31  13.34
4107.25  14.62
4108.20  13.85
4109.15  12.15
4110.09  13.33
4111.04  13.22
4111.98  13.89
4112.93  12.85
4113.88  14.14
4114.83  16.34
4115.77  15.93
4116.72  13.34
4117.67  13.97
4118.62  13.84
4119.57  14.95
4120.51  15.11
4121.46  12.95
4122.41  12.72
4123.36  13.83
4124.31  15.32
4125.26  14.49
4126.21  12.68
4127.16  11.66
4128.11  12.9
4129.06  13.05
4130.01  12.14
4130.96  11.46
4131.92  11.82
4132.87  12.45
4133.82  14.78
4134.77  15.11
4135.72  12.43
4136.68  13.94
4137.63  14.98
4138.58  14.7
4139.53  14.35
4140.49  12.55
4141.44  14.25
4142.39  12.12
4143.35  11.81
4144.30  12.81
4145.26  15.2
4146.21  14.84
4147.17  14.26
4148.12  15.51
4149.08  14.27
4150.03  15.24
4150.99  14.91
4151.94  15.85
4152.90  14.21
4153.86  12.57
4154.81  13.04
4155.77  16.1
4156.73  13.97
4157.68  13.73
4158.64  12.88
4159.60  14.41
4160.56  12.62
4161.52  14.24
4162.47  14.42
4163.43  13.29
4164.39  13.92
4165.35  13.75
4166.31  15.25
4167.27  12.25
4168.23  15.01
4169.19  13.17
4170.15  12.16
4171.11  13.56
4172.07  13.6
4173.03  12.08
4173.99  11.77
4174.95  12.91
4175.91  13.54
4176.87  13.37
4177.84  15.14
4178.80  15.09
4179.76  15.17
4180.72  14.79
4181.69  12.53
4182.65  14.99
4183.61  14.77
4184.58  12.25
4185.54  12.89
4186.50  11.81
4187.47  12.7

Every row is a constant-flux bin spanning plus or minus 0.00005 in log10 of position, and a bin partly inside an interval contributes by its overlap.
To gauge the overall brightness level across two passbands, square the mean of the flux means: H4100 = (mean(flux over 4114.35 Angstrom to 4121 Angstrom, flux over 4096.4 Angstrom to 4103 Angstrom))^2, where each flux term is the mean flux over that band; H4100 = 161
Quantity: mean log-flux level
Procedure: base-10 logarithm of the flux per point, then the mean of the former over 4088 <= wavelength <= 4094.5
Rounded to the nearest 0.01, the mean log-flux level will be 1.15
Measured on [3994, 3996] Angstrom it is 1.07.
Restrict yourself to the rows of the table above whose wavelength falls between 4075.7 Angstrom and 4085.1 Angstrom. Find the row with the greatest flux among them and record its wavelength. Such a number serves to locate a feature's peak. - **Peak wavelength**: 4083.68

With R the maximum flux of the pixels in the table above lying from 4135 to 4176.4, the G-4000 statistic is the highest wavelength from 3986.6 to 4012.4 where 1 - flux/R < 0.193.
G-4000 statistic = 4011.91 Angstrom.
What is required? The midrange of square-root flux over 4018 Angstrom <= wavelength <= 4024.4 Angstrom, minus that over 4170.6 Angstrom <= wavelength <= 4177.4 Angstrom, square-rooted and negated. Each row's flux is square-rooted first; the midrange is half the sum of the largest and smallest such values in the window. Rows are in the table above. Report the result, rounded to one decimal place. -0.5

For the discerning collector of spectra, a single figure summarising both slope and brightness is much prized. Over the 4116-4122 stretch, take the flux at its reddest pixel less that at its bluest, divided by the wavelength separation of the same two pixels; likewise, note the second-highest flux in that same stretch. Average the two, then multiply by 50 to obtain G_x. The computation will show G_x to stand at 372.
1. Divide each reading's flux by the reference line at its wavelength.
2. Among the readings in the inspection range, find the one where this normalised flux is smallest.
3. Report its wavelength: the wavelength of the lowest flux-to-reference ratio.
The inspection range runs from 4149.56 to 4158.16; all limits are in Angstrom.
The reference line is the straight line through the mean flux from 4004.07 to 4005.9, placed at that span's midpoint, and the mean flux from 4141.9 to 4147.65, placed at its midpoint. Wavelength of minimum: 4153.86 Angstrom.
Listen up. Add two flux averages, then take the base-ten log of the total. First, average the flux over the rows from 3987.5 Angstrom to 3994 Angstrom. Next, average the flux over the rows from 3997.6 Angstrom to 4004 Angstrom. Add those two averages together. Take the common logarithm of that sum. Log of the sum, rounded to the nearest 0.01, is 1.43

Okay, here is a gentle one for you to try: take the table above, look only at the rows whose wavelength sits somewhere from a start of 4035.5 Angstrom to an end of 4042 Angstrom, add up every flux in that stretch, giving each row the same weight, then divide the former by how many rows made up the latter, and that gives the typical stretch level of 13.9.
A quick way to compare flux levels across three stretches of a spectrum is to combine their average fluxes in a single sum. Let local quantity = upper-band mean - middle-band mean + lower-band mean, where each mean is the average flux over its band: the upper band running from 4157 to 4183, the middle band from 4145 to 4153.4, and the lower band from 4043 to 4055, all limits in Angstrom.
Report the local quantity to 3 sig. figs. 12.2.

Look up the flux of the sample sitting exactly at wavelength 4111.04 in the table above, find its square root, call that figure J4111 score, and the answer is 3.64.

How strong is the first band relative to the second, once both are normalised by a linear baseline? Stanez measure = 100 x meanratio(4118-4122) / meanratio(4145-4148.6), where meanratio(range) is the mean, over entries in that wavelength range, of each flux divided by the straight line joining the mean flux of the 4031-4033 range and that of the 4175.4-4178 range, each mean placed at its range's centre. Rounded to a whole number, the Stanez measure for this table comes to 96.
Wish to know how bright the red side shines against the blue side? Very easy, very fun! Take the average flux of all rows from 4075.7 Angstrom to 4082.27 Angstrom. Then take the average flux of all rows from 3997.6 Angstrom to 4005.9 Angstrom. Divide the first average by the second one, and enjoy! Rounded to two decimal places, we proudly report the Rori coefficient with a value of 0.95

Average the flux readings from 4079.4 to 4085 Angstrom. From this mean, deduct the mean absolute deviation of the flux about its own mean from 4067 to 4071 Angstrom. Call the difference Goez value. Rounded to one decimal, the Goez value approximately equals 13.9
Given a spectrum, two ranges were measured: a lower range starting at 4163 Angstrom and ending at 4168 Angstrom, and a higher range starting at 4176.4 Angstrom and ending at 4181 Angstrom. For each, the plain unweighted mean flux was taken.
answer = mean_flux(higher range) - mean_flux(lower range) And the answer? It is 1.0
